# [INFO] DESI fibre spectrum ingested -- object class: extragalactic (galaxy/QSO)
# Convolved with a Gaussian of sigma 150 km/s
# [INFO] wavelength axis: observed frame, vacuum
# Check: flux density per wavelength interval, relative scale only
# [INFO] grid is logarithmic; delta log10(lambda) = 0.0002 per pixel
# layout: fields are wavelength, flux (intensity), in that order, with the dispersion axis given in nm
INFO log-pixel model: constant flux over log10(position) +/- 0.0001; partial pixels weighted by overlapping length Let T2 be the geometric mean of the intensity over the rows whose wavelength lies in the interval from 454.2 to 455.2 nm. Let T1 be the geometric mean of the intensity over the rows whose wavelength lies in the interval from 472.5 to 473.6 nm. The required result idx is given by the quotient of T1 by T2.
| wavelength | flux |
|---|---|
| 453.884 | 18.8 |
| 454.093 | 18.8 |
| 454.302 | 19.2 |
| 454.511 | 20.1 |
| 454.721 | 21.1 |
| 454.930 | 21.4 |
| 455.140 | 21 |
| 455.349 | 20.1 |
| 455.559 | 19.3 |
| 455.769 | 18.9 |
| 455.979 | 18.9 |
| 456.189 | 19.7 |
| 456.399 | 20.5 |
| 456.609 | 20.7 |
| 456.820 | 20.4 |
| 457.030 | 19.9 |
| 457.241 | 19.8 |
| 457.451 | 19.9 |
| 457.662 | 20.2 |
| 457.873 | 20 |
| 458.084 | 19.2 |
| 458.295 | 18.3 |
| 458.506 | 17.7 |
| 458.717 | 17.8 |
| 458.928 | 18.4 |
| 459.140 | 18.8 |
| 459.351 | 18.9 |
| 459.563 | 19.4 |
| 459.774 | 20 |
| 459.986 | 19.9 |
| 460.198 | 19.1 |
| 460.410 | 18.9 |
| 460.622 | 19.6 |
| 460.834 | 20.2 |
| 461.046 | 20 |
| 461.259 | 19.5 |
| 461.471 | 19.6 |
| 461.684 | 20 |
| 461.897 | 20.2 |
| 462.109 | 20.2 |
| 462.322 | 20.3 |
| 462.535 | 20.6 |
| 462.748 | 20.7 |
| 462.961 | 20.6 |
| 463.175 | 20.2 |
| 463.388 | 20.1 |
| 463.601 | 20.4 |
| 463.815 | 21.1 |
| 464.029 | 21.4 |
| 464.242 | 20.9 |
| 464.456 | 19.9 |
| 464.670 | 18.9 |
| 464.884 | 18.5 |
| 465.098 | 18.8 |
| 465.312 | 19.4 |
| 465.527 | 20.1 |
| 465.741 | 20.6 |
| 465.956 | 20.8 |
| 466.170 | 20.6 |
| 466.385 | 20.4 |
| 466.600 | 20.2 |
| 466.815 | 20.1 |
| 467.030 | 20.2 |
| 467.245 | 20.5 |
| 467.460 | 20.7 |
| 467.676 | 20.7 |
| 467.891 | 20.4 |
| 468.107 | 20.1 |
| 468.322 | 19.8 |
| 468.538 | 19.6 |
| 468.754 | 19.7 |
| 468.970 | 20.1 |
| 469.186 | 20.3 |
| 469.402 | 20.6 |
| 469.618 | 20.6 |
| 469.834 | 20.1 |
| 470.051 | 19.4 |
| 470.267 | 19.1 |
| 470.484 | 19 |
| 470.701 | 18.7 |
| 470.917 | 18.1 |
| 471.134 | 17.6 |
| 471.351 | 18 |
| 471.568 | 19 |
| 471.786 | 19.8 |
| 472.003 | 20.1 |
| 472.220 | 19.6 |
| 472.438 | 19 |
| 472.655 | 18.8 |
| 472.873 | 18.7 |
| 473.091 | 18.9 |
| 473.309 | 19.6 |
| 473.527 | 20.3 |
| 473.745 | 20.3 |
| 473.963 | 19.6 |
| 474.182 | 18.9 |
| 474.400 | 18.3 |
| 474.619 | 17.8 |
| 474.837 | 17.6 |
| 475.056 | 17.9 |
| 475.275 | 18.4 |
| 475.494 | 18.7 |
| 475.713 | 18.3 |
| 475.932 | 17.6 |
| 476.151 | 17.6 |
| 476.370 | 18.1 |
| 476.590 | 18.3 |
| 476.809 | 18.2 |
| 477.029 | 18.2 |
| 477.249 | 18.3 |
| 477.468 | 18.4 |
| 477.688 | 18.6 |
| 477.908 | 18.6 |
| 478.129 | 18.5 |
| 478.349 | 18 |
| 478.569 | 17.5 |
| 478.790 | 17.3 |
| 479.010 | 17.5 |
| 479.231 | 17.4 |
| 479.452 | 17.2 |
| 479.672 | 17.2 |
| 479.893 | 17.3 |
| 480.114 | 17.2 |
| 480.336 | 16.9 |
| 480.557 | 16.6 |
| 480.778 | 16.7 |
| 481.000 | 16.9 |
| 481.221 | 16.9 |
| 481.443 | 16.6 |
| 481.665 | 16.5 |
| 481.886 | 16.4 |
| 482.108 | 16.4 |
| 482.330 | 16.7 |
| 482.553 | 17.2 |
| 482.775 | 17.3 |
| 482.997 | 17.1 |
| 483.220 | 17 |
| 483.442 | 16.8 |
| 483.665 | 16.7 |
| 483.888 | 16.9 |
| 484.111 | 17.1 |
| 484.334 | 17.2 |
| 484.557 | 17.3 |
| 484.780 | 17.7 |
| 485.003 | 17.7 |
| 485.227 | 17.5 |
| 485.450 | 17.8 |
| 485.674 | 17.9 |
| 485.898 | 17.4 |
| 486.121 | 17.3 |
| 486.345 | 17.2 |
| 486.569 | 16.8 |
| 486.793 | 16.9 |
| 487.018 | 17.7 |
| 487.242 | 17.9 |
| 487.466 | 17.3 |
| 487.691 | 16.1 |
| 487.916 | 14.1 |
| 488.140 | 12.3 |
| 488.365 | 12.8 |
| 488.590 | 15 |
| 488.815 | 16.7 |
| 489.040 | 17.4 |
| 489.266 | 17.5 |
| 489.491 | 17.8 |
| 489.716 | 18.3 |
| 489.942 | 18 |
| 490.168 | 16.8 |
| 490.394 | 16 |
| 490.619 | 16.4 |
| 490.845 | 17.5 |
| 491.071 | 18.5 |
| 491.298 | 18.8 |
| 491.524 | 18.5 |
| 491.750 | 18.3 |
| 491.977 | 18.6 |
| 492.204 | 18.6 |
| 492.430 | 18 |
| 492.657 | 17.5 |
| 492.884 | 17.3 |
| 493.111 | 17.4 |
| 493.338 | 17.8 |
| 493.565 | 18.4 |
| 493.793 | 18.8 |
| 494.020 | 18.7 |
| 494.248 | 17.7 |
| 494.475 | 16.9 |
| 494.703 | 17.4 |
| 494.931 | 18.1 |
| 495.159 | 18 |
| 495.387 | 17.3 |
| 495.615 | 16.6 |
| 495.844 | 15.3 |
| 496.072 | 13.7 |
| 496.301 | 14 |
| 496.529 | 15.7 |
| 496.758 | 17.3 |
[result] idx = 0.94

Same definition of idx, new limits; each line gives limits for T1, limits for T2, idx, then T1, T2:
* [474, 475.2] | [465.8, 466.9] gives 0.89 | 18.1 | 20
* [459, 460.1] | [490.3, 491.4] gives 1.11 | 19.4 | 17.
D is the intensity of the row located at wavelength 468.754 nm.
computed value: 19.7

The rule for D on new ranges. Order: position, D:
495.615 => 16.6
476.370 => 18.1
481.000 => 16.9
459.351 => 18.9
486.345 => 17.2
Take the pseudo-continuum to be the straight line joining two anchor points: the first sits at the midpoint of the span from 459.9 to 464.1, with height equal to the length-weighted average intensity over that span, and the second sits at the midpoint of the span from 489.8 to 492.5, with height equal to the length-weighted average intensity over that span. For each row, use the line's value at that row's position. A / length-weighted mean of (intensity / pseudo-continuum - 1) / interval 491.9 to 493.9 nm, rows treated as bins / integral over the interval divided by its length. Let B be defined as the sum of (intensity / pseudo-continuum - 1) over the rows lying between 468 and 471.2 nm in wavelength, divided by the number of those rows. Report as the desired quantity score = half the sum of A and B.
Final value 0.01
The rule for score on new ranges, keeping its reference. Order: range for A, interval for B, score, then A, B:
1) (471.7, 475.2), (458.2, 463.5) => -0.02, -0.008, -0.03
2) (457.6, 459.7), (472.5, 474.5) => -0.04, -0.075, 0.00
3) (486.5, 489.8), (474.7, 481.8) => -0.08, -0.099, -0.06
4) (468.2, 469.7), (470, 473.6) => 0.01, 0.026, -0.02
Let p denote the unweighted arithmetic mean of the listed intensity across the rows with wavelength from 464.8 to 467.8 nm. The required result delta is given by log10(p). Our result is 1.304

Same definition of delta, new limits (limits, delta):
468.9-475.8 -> 1.281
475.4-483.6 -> 1.242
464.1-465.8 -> 1.293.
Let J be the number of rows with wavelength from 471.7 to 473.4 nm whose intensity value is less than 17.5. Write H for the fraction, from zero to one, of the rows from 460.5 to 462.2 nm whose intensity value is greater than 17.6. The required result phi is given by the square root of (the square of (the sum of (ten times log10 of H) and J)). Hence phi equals 0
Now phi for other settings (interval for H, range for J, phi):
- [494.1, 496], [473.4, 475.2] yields 4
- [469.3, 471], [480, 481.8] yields 8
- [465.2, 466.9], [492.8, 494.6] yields 3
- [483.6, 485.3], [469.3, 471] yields 6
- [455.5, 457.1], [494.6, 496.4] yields 6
